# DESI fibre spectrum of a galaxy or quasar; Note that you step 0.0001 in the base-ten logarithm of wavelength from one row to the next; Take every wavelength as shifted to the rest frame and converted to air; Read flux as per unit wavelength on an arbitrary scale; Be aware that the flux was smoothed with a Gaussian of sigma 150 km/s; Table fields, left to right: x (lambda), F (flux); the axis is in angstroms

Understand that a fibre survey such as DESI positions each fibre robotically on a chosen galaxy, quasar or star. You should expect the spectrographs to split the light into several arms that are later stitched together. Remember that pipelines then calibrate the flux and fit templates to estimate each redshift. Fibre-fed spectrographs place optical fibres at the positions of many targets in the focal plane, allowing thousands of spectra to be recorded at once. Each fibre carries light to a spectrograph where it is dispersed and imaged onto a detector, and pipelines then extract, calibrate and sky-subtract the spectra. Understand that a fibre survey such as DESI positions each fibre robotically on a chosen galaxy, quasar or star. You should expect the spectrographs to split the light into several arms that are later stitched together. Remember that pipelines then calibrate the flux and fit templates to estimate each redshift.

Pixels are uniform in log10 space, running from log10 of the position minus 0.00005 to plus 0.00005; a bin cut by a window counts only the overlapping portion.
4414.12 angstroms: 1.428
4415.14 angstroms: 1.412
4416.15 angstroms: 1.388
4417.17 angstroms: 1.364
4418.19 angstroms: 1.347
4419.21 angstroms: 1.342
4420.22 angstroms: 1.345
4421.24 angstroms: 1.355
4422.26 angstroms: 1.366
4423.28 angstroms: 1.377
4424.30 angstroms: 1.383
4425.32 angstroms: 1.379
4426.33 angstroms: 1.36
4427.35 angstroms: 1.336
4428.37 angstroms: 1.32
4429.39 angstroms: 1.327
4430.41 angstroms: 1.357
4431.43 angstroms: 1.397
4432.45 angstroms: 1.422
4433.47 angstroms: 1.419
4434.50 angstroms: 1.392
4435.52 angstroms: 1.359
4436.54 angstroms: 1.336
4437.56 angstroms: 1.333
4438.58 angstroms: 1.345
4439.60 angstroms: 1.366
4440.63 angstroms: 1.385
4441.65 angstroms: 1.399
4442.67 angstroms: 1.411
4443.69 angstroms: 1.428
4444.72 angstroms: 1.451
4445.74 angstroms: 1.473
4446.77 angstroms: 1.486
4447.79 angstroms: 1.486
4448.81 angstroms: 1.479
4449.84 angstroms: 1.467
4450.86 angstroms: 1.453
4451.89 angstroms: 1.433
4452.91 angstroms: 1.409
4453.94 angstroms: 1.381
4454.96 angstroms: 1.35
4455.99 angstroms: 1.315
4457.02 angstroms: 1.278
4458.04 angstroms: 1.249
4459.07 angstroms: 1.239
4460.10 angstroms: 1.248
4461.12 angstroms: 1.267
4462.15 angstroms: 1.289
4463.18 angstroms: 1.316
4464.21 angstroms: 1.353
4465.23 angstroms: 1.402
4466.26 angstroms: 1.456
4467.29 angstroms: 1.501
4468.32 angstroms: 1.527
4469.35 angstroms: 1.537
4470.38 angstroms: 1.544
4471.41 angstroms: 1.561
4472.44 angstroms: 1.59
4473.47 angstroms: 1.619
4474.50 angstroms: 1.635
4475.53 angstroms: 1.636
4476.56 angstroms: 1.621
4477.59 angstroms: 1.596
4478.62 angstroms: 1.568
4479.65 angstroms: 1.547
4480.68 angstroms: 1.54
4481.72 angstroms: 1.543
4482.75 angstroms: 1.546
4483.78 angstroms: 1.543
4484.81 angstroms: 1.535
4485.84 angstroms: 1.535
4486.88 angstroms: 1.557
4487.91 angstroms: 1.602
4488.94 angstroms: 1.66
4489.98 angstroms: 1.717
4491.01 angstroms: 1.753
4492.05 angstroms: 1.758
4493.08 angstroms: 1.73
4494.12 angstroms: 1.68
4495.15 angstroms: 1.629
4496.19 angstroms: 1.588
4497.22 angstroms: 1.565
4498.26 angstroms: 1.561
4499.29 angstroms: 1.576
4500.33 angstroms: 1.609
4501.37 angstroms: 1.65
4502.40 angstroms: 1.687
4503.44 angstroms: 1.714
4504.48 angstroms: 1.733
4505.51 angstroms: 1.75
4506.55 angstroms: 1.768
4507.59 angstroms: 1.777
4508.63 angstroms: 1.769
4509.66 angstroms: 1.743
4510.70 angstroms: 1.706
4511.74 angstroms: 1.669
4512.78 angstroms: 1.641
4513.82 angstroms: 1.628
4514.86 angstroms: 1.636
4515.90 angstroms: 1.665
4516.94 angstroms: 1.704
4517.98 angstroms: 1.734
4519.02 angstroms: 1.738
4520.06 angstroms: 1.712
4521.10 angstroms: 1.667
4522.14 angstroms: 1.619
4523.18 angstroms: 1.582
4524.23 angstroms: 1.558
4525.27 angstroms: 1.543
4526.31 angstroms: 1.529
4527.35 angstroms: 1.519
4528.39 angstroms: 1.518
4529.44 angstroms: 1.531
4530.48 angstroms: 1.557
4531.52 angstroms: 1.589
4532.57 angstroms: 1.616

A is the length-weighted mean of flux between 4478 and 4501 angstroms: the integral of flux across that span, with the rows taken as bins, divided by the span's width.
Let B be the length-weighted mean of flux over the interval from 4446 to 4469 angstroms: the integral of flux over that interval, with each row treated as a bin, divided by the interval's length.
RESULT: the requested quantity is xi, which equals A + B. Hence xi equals 2.99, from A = 1.61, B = 1.38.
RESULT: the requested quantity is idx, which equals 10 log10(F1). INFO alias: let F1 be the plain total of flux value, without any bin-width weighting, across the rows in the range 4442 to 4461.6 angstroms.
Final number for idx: 14.2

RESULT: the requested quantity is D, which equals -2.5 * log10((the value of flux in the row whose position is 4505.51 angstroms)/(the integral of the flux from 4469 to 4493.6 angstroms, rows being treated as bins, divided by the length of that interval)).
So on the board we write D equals -0.09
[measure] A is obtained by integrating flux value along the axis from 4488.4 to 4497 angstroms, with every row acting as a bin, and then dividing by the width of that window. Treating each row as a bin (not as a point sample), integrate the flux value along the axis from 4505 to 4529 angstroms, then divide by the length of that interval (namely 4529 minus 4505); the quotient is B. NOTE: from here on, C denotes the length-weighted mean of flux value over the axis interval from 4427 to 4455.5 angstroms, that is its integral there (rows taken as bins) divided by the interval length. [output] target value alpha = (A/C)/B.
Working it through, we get 0.73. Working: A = 1.68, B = 1.66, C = 1.40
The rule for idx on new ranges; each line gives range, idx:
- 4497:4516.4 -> 15.0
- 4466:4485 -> 14.7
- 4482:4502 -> 14.9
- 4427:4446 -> 14.2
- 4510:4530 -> 14.9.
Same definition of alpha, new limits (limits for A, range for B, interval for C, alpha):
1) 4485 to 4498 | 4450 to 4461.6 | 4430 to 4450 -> 0.87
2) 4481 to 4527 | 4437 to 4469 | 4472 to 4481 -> 0.74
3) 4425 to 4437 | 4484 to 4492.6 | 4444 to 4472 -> 0.59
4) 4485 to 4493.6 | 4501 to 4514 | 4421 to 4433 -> 0.71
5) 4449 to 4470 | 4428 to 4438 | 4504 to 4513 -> 0.58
